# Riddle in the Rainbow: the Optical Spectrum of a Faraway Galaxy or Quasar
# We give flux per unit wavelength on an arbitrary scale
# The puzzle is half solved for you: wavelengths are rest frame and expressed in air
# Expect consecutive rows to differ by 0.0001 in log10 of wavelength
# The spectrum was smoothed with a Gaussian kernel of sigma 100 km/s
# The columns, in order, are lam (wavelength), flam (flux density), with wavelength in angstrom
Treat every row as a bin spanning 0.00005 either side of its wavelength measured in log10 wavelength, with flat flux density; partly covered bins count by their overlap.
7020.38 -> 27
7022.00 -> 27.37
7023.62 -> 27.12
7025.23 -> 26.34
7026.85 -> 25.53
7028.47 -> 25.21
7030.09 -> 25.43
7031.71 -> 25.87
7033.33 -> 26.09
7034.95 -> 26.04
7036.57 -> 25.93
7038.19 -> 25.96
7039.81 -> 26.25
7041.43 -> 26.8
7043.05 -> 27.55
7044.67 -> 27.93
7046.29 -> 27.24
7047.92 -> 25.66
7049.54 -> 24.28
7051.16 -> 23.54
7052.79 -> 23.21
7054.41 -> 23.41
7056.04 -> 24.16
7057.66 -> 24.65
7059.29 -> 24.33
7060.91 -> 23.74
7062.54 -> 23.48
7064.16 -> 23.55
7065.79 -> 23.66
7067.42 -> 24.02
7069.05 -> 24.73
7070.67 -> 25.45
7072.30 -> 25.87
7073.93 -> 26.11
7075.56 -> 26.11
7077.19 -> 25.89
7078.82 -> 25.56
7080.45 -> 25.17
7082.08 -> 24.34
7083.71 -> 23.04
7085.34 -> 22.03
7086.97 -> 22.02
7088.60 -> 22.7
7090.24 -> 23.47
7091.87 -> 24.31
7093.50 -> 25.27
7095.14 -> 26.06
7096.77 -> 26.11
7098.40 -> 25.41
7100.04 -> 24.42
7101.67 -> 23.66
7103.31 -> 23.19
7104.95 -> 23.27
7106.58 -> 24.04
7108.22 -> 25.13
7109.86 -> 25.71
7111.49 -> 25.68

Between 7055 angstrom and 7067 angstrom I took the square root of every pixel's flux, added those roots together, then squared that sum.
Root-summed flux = 1173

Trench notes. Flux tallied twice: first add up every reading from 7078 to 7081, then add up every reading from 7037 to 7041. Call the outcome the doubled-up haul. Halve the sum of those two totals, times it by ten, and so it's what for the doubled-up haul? 515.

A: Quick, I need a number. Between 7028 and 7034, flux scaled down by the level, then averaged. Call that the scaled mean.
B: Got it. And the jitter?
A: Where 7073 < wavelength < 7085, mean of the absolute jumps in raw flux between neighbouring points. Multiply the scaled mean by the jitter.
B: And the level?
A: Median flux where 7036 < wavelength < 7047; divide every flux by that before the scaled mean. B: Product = 0.49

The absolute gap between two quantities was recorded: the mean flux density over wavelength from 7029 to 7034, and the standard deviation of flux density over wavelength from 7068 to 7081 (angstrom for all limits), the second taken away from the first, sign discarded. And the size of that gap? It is 25.3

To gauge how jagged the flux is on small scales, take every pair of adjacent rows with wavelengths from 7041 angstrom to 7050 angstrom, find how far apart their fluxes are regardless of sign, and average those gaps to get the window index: 1.0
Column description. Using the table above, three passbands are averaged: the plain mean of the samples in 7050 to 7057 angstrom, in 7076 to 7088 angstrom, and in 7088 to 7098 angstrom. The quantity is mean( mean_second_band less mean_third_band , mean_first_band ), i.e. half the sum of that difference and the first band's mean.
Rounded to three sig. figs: 11.5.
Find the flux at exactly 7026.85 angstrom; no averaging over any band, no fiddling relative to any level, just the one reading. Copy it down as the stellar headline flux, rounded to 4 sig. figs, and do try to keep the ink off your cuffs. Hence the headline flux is 25.53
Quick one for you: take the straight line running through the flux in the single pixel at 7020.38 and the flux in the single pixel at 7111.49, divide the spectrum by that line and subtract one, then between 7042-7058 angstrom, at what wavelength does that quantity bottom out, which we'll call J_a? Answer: 7052.79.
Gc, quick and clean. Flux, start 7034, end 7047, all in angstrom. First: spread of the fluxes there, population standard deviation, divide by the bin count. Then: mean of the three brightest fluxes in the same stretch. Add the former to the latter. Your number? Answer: 28.3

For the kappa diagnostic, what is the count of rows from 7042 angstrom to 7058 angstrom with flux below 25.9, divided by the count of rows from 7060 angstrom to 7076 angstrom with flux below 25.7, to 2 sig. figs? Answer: 1.0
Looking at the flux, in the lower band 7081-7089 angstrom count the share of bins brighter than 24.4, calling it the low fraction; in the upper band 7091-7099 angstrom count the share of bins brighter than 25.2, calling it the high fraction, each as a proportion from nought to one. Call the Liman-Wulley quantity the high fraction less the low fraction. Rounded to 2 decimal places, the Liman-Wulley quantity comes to 0.80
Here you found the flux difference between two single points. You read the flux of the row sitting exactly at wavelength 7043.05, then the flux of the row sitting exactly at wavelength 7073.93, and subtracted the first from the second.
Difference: -1.4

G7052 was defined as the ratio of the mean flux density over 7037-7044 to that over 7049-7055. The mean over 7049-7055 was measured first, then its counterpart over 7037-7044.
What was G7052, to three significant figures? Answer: 1.13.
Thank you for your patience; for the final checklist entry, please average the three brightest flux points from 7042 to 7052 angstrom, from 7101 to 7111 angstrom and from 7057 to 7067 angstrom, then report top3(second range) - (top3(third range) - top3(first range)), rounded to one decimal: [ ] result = 28.3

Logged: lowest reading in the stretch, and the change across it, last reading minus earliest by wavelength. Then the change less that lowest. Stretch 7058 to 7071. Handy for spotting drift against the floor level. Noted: -22.4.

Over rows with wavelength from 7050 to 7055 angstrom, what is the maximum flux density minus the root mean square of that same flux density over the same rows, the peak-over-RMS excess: 0.15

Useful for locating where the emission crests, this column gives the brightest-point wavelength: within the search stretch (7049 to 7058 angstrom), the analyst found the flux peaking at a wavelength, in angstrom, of 7057.66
